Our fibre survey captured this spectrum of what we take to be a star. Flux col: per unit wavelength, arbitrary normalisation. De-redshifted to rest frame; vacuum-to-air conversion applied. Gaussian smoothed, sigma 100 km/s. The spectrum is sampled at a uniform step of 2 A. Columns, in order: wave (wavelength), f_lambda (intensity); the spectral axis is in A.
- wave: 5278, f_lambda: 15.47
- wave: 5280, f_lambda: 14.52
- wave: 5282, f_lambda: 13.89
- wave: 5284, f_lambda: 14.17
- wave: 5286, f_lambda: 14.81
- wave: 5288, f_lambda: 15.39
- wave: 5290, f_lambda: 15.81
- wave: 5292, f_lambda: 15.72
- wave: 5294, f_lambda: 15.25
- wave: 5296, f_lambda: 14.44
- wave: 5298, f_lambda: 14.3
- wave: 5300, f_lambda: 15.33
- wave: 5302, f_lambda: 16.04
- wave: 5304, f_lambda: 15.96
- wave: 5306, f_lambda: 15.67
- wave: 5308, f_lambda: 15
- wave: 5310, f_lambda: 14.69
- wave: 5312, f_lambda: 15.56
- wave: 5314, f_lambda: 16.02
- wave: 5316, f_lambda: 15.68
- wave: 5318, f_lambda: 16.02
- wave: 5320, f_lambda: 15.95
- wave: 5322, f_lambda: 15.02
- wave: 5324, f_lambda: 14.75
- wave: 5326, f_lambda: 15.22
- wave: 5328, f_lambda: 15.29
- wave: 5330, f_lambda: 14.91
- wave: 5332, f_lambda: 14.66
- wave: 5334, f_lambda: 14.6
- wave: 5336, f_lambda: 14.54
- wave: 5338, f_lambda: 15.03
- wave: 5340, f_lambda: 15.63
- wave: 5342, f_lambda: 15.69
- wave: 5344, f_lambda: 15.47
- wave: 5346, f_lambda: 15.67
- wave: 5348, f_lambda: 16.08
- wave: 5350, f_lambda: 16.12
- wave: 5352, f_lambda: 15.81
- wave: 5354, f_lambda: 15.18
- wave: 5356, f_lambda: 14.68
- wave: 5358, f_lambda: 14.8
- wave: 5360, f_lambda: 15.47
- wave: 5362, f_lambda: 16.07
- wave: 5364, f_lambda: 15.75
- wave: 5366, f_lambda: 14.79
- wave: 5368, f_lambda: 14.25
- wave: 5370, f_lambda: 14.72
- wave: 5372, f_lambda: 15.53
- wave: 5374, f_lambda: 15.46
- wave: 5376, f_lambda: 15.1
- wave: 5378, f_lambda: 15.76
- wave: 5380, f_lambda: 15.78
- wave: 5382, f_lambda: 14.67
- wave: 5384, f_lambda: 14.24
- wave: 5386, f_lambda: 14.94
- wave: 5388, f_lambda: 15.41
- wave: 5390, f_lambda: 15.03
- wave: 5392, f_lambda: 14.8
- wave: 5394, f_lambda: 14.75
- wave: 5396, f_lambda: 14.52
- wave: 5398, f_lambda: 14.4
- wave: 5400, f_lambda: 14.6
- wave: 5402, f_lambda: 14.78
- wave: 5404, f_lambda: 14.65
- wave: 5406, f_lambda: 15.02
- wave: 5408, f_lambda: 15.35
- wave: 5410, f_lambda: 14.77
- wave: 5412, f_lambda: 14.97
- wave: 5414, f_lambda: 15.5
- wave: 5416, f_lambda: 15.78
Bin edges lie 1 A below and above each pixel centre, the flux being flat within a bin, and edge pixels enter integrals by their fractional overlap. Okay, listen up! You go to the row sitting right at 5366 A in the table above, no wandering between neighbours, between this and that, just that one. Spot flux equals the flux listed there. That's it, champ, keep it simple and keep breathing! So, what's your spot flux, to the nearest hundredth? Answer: 14.79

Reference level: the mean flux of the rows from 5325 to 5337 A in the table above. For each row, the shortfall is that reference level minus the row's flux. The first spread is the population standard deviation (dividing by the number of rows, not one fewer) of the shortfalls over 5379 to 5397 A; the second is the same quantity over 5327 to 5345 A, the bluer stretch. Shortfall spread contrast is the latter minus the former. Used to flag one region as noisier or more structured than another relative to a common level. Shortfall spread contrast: 0.0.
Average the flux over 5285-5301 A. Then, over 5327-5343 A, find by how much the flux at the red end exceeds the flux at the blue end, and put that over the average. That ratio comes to 0.026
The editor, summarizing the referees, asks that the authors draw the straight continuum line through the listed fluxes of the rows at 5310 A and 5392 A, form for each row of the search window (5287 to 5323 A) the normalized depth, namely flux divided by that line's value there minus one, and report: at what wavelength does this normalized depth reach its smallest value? 5298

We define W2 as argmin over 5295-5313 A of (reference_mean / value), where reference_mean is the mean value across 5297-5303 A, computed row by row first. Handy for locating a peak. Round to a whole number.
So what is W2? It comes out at 5302 A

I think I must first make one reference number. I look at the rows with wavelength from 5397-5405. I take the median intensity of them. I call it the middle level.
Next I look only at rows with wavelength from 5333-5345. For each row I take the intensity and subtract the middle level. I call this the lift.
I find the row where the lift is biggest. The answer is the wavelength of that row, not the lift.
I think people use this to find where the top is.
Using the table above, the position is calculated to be 5342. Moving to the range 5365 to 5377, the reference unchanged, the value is 5372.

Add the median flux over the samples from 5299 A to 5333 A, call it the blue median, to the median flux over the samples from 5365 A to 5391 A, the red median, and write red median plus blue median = 30.4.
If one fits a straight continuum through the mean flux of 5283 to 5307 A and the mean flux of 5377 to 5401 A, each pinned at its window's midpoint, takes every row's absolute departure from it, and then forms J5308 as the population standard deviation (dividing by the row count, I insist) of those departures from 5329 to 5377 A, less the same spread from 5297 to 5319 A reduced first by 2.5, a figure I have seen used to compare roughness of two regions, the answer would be 2.52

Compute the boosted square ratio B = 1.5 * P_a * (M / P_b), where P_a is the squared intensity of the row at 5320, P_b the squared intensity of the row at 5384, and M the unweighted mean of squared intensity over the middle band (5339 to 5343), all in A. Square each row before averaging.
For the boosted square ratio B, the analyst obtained 462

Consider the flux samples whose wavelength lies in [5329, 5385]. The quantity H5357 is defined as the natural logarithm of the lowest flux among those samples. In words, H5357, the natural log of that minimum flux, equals 2.66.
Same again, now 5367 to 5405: 2.66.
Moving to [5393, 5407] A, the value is 2.67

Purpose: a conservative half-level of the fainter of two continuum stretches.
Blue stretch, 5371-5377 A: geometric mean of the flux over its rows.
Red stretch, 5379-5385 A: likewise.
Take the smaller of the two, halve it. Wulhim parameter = 7.44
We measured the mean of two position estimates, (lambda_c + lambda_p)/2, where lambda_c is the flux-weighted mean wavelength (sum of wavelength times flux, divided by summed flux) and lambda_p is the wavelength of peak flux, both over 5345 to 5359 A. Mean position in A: 5350.9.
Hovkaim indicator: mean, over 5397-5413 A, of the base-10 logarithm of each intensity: 1.171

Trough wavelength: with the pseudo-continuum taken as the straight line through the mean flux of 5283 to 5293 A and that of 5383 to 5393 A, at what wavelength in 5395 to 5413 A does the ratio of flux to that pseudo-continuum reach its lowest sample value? 5398 A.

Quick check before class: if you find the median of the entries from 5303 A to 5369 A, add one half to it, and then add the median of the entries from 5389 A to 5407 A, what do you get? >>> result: 30.7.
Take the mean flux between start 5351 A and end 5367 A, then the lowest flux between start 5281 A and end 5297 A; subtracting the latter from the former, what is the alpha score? 1.4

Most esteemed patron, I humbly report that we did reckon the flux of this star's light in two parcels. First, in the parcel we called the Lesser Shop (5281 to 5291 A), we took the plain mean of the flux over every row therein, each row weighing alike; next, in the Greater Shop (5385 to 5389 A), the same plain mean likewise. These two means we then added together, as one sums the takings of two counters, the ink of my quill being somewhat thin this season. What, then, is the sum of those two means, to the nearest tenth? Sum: 30.0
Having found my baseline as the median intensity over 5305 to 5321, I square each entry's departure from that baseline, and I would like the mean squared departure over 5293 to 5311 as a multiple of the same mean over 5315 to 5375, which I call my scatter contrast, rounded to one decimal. 1.4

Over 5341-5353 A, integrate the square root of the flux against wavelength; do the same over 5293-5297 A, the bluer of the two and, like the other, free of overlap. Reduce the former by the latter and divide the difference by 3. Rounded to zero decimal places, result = 11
